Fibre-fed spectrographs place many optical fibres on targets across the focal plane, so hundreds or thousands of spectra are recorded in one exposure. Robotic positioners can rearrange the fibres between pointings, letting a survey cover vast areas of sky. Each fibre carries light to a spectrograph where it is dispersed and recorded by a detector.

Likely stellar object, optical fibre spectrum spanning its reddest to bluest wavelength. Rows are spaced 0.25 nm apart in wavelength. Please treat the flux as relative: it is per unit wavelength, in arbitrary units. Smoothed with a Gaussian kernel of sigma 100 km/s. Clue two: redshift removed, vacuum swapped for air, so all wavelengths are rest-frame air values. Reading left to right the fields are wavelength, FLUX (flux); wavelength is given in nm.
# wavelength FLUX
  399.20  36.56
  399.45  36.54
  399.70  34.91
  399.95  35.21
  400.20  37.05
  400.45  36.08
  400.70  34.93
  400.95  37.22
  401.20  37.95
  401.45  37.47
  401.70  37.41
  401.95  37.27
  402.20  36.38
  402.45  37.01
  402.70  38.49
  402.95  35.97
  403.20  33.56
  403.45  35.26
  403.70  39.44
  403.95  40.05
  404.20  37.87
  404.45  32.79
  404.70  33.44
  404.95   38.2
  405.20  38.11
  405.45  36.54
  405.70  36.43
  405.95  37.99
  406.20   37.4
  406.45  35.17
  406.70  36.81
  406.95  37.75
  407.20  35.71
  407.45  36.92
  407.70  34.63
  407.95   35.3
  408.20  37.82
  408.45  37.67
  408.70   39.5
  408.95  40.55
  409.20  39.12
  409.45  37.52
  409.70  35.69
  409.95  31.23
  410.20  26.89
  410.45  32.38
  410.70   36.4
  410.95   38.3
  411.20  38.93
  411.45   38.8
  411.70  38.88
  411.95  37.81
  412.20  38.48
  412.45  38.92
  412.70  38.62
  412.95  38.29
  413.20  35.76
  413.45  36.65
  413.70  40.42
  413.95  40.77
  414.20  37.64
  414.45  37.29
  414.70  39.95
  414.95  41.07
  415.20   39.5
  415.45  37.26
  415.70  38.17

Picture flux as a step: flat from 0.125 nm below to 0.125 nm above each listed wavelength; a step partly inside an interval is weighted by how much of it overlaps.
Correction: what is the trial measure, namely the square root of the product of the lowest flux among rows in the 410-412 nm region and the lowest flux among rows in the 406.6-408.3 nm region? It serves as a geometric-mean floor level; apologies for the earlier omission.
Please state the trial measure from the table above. 31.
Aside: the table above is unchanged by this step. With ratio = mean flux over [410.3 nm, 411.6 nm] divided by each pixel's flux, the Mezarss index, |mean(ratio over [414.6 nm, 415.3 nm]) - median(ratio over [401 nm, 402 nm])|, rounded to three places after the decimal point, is 0.067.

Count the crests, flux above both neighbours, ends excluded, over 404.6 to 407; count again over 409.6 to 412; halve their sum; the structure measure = 2.00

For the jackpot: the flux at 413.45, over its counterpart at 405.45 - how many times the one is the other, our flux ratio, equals 1.00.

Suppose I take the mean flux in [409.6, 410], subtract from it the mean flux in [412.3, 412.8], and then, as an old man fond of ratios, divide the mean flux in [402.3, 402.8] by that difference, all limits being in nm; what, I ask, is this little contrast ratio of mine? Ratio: -7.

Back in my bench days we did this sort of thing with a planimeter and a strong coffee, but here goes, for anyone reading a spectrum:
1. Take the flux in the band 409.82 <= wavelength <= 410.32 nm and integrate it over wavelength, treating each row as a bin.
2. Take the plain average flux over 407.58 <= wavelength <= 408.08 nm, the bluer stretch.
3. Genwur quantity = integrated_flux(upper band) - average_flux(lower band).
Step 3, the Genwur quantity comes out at -20.4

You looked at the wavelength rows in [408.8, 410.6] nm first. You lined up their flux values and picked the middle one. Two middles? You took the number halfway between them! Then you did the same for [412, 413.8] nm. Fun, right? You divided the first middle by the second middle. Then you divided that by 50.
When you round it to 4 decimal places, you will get 0.0185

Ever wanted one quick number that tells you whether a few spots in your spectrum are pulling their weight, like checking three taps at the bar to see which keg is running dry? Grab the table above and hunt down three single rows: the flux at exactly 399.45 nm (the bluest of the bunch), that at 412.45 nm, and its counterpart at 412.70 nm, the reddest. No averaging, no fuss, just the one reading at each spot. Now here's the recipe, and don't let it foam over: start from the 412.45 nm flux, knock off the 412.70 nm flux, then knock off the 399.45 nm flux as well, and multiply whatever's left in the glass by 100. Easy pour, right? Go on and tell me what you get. -3624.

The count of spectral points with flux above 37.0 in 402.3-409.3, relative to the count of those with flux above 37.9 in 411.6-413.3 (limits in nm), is 3.0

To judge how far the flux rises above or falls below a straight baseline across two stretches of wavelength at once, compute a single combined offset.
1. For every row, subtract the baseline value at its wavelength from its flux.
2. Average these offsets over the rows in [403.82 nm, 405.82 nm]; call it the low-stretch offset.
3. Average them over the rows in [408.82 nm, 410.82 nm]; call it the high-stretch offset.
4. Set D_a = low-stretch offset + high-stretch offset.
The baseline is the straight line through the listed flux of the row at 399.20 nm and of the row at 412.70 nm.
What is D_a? -3.9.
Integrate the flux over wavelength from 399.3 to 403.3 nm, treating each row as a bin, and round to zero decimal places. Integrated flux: 146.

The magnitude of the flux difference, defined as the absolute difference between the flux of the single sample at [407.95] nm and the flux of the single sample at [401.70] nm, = 2.1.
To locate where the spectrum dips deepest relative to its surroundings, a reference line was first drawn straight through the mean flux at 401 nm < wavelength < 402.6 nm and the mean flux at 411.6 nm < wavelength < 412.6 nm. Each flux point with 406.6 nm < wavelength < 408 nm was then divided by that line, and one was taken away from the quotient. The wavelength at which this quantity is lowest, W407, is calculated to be 407.70 nm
